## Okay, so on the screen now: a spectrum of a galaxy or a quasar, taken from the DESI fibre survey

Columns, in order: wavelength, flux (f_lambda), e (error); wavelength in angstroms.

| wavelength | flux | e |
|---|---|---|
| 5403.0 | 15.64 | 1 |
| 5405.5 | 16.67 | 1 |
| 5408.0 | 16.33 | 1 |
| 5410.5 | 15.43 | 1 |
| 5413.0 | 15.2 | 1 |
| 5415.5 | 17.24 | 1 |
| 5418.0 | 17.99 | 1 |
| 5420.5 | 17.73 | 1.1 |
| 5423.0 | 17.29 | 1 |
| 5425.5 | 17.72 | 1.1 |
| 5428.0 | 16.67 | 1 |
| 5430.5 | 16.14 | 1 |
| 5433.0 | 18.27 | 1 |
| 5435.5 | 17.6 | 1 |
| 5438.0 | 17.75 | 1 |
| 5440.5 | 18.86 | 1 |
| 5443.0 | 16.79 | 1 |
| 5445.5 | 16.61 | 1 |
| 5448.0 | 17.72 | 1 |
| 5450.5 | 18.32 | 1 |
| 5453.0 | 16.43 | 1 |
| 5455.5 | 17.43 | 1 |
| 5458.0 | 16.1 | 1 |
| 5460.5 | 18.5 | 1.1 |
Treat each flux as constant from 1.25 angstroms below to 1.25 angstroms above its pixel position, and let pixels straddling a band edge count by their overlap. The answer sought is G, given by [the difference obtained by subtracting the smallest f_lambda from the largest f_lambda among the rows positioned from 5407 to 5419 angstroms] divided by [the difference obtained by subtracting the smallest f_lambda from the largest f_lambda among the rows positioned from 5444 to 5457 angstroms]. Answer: 1.5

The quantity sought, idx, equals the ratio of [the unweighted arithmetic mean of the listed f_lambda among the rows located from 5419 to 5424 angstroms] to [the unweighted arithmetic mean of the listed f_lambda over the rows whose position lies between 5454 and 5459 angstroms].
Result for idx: 1.04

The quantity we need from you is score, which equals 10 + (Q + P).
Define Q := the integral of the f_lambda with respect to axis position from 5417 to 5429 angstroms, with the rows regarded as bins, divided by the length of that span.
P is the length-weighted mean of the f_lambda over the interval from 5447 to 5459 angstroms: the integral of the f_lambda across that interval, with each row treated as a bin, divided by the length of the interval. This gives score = 44.7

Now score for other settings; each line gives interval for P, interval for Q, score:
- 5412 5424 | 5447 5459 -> 44.3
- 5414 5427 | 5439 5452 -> 45.2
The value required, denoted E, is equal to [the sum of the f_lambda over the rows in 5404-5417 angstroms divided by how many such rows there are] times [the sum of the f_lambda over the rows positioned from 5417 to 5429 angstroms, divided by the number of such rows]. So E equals 283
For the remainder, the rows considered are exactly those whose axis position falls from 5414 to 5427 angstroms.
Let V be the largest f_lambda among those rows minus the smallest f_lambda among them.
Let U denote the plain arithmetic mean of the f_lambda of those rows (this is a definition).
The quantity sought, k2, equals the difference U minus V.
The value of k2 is 16.8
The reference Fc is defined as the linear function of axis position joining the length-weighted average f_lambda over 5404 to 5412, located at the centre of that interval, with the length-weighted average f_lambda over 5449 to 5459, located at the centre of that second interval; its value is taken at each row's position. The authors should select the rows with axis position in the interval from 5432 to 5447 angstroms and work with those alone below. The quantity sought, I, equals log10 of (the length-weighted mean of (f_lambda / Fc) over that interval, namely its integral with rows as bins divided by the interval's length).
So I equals 0.021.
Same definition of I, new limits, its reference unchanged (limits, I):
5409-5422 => 0.012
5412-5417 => 0.003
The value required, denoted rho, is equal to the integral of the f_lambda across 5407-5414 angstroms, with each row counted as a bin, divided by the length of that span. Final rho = 15.6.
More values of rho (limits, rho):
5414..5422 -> 17.6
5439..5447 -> 17.4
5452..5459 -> 16.7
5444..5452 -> 17.5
